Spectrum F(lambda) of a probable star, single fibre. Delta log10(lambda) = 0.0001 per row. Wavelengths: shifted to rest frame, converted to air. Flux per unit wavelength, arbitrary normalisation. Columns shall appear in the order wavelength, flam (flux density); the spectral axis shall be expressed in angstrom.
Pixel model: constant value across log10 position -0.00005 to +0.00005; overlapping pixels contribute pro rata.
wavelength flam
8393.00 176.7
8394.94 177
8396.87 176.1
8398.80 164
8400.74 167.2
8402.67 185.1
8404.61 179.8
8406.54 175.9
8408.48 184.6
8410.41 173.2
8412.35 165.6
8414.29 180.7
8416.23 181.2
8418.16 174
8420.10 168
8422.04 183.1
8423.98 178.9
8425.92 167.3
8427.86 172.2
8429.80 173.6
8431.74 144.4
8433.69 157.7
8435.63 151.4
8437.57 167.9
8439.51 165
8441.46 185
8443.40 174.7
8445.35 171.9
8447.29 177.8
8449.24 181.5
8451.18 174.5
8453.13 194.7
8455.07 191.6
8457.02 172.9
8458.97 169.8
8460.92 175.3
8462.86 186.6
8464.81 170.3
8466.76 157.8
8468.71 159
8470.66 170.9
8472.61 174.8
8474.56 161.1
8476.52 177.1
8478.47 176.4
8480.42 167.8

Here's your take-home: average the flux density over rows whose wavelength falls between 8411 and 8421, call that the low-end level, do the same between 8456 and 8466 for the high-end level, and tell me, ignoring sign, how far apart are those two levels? 1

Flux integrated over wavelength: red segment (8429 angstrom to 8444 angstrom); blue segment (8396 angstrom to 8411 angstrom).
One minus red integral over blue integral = 0.06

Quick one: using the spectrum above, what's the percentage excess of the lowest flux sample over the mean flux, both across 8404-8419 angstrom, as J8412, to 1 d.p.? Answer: -6.4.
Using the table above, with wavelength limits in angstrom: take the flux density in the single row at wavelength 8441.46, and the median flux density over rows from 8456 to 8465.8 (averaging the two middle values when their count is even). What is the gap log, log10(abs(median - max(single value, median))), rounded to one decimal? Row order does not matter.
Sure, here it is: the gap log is 1.1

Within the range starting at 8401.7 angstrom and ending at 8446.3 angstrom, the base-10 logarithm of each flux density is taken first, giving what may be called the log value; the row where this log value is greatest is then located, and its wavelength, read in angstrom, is 8402.67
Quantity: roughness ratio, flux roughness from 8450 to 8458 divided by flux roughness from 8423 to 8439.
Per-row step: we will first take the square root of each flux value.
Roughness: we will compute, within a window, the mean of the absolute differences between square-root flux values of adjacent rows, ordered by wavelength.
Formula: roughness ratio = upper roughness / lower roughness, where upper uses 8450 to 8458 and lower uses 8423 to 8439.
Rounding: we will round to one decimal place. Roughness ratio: 1.1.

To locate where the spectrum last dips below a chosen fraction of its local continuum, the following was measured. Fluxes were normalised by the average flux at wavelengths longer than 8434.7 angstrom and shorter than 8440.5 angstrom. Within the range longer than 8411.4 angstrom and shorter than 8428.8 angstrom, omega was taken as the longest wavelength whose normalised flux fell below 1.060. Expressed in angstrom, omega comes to 8425.92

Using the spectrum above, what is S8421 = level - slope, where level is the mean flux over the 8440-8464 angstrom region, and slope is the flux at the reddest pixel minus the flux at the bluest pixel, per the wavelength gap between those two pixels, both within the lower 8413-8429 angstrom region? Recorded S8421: 180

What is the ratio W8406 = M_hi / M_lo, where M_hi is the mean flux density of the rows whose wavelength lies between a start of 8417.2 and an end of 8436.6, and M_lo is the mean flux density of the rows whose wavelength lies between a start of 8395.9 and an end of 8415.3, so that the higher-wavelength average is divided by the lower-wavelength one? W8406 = 0.95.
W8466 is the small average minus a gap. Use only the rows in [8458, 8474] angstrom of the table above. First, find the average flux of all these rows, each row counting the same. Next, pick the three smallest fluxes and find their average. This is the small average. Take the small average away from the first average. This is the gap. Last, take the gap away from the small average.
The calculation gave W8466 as 154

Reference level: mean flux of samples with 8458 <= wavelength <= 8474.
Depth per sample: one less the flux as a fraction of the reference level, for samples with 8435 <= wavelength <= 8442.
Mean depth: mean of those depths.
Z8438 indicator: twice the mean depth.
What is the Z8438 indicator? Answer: 0.04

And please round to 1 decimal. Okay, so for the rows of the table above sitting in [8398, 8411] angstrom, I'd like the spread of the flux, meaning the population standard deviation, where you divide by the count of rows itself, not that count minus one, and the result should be 7.6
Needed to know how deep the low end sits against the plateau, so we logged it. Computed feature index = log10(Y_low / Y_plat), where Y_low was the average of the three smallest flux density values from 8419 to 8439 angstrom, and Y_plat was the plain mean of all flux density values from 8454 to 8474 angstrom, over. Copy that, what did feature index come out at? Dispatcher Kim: -0.058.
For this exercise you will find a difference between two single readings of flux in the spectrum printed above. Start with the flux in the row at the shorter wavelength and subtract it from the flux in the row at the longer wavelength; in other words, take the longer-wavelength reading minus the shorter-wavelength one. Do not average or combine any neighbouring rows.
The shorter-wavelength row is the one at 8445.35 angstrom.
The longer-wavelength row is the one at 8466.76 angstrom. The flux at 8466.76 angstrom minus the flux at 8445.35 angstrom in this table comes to -14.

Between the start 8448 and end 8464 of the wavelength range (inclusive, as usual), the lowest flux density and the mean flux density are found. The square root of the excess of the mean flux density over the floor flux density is 3.3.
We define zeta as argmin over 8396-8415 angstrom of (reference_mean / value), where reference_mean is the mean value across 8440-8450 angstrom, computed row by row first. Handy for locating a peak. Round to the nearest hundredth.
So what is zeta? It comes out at 8402.67 angstrom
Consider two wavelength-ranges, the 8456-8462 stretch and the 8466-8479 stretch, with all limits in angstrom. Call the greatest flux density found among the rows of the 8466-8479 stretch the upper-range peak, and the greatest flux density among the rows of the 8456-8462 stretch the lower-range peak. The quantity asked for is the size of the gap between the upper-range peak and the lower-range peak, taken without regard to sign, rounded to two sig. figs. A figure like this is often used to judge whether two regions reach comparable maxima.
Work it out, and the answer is 1.8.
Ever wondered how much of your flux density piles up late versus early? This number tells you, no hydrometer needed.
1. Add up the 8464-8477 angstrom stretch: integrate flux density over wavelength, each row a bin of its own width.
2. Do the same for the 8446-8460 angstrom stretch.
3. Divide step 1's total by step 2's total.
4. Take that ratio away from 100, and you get 99.1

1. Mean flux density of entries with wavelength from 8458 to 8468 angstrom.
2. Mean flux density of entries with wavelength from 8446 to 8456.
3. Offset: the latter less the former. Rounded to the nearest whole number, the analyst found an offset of 12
